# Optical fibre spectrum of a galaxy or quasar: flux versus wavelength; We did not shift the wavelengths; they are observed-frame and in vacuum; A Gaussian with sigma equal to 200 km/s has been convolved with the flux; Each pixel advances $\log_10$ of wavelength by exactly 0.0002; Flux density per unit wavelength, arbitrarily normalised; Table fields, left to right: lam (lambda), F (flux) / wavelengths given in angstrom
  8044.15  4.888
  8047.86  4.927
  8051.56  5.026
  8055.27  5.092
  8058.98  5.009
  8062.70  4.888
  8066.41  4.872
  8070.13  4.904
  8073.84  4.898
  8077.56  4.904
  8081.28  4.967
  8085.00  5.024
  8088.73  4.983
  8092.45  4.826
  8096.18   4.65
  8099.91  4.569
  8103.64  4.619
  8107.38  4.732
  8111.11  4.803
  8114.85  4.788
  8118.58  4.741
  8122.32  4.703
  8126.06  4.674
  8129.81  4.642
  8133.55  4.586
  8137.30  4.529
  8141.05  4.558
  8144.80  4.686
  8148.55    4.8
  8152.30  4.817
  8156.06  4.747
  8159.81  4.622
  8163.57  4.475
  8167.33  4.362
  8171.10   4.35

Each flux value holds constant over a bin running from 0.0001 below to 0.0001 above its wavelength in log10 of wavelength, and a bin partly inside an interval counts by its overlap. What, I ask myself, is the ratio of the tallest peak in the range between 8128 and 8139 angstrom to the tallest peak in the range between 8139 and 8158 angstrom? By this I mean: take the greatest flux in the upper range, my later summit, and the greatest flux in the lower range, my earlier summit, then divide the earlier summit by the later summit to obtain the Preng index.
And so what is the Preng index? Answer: 0.96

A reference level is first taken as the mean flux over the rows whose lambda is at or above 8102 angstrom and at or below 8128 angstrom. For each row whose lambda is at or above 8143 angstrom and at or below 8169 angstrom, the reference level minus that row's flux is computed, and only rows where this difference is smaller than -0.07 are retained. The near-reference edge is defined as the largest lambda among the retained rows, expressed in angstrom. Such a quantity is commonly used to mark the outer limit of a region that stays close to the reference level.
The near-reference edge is 8152.30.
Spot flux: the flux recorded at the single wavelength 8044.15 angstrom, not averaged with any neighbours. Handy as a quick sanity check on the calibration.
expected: 4.888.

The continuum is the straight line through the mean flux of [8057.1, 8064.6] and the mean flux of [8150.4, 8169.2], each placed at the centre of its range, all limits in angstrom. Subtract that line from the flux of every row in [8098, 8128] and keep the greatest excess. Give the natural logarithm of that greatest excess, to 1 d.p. -3.5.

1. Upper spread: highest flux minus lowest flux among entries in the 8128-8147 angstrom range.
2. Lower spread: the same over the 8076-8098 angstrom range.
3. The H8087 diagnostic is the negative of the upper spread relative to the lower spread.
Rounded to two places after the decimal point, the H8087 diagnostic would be -0.42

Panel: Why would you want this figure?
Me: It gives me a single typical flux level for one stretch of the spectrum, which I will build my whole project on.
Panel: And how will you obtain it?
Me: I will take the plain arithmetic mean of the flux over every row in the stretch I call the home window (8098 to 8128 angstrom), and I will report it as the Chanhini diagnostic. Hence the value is 4.70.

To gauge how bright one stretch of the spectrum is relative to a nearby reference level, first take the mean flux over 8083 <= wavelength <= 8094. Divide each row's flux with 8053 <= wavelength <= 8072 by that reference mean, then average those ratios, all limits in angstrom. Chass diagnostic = 1.00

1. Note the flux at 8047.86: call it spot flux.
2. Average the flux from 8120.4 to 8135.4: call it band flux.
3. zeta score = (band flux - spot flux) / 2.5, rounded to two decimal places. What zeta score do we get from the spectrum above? -0.11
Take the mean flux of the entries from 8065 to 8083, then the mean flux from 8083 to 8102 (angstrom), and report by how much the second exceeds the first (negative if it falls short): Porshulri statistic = -0.10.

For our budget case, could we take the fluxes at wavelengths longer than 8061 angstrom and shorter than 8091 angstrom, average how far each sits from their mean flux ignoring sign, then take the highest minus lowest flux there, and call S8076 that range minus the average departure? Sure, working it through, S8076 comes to 0.11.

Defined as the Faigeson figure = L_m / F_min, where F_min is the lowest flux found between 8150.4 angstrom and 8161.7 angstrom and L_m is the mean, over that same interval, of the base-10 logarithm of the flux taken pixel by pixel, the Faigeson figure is 0.146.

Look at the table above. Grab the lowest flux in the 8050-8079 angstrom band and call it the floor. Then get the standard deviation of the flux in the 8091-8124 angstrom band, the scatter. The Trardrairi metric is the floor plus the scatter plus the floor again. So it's 9.83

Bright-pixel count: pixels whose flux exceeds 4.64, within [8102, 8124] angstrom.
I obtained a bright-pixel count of 5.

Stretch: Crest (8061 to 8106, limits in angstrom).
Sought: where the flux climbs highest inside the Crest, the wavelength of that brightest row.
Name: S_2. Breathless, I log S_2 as 8085.00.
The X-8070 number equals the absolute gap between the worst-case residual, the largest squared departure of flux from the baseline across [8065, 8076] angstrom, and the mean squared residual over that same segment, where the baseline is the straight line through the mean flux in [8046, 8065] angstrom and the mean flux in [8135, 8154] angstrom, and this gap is 0.003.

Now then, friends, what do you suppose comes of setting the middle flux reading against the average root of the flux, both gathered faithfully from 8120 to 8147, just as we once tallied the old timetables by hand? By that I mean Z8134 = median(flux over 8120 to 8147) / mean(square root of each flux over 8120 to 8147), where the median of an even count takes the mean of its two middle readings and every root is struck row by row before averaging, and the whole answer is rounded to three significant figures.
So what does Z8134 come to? 2.16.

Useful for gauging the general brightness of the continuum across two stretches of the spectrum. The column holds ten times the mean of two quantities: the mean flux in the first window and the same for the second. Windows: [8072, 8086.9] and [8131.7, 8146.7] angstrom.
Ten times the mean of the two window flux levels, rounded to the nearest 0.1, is 47.7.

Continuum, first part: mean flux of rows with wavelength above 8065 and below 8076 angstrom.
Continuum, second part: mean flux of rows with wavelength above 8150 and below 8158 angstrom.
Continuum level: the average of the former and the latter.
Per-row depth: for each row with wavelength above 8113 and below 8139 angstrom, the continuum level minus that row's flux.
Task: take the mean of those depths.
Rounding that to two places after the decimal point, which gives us 0.17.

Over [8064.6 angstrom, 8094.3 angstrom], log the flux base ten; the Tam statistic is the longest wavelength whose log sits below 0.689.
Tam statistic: 8092.45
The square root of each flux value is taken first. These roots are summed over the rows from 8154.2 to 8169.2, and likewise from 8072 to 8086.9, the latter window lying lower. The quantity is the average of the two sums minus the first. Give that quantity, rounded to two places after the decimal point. 0.18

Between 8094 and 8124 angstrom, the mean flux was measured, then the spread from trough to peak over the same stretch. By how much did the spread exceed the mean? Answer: -4.47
